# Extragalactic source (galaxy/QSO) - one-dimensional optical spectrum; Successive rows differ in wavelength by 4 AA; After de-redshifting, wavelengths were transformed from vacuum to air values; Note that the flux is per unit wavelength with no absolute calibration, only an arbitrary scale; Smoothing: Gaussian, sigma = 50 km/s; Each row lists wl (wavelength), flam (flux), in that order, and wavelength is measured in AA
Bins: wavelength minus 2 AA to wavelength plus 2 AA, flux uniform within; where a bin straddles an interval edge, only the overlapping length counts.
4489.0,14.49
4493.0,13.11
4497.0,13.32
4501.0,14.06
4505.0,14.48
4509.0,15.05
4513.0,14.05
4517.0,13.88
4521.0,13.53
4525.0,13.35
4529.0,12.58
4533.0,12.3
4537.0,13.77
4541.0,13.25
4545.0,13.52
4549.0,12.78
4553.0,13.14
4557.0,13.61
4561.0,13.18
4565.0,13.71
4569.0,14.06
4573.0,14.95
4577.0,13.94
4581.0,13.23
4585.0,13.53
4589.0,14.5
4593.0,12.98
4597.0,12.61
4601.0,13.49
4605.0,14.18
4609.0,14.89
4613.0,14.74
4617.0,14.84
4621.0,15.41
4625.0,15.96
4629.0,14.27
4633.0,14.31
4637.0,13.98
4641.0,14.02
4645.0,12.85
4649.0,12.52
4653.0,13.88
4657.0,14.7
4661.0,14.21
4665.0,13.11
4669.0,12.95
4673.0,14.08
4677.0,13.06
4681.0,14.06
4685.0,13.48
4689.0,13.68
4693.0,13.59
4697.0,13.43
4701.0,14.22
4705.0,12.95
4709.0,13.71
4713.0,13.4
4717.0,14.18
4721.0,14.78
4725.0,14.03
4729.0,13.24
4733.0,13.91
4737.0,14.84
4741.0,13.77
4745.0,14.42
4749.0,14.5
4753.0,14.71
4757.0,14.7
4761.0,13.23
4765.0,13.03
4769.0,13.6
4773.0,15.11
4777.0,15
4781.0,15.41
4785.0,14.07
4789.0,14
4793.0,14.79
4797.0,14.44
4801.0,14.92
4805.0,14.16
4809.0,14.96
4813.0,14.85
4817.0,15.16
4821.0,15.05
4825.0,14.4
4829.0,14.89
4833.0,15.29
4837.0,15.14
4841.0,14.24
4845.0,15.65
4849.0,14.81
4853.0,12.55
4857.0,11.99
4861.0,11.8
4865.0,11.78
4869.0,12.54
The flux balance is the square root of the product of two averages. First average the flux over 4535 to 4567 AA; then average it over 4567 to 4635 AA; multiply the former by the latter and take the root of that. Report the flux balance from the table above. 13.79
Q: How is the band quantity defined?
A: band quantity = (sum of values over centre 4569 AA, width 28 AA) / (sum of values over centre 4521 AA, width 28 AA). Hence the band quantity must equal 1.02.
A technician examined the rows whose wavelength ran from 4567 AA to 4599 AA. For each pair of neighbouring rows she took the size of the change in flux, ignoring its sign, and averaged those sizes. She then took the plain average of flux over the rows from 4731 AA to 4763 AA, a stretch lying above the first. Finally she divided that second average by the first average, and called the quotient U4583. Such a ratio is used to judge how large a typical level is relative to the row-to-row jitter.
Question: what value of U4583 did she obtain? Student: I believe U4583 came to 17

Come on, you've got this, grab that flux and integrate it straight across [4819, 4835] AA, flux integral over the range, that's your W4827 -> 239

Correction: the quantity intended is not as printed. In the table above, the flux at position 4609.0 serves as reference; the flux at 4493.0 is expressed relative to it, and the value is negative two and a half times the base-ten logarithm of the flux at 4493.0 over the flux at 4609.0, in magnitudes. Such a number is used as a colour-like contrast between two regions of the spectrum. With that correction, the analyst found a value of 0.138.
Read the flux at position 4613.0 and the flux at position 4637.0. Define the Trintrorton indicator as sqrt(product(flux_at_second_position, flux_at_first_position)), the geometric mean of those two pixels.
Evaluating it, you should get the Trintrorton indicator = 14.4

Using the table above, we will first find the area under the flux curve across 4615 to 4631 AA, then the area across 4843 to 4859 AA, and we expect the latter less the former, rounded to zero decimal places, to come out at -22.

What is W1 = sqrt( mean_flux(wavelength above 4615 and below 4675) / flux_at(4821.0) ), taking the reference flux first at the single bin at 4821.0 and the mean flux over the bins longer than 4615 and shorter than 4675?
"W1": 0.97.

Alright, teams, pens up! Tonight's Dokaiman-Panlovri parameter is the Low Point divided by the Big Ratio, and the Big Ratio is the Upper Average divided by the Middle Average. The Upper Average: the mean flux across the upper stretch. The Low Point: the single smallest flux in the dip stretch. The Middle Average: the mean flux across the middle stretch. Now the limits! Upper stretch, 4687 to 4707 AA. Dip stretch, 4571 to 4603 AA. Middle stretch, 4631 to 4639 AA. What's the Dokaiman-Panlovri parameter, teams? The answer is 13.1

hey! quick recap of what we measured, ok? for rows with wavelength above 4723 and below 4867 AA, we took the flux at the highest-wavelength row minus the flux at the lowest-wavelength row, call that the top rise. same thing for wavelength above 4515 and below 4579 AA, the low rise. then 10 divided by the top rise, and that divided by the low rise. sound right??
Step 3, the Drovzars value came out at -74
